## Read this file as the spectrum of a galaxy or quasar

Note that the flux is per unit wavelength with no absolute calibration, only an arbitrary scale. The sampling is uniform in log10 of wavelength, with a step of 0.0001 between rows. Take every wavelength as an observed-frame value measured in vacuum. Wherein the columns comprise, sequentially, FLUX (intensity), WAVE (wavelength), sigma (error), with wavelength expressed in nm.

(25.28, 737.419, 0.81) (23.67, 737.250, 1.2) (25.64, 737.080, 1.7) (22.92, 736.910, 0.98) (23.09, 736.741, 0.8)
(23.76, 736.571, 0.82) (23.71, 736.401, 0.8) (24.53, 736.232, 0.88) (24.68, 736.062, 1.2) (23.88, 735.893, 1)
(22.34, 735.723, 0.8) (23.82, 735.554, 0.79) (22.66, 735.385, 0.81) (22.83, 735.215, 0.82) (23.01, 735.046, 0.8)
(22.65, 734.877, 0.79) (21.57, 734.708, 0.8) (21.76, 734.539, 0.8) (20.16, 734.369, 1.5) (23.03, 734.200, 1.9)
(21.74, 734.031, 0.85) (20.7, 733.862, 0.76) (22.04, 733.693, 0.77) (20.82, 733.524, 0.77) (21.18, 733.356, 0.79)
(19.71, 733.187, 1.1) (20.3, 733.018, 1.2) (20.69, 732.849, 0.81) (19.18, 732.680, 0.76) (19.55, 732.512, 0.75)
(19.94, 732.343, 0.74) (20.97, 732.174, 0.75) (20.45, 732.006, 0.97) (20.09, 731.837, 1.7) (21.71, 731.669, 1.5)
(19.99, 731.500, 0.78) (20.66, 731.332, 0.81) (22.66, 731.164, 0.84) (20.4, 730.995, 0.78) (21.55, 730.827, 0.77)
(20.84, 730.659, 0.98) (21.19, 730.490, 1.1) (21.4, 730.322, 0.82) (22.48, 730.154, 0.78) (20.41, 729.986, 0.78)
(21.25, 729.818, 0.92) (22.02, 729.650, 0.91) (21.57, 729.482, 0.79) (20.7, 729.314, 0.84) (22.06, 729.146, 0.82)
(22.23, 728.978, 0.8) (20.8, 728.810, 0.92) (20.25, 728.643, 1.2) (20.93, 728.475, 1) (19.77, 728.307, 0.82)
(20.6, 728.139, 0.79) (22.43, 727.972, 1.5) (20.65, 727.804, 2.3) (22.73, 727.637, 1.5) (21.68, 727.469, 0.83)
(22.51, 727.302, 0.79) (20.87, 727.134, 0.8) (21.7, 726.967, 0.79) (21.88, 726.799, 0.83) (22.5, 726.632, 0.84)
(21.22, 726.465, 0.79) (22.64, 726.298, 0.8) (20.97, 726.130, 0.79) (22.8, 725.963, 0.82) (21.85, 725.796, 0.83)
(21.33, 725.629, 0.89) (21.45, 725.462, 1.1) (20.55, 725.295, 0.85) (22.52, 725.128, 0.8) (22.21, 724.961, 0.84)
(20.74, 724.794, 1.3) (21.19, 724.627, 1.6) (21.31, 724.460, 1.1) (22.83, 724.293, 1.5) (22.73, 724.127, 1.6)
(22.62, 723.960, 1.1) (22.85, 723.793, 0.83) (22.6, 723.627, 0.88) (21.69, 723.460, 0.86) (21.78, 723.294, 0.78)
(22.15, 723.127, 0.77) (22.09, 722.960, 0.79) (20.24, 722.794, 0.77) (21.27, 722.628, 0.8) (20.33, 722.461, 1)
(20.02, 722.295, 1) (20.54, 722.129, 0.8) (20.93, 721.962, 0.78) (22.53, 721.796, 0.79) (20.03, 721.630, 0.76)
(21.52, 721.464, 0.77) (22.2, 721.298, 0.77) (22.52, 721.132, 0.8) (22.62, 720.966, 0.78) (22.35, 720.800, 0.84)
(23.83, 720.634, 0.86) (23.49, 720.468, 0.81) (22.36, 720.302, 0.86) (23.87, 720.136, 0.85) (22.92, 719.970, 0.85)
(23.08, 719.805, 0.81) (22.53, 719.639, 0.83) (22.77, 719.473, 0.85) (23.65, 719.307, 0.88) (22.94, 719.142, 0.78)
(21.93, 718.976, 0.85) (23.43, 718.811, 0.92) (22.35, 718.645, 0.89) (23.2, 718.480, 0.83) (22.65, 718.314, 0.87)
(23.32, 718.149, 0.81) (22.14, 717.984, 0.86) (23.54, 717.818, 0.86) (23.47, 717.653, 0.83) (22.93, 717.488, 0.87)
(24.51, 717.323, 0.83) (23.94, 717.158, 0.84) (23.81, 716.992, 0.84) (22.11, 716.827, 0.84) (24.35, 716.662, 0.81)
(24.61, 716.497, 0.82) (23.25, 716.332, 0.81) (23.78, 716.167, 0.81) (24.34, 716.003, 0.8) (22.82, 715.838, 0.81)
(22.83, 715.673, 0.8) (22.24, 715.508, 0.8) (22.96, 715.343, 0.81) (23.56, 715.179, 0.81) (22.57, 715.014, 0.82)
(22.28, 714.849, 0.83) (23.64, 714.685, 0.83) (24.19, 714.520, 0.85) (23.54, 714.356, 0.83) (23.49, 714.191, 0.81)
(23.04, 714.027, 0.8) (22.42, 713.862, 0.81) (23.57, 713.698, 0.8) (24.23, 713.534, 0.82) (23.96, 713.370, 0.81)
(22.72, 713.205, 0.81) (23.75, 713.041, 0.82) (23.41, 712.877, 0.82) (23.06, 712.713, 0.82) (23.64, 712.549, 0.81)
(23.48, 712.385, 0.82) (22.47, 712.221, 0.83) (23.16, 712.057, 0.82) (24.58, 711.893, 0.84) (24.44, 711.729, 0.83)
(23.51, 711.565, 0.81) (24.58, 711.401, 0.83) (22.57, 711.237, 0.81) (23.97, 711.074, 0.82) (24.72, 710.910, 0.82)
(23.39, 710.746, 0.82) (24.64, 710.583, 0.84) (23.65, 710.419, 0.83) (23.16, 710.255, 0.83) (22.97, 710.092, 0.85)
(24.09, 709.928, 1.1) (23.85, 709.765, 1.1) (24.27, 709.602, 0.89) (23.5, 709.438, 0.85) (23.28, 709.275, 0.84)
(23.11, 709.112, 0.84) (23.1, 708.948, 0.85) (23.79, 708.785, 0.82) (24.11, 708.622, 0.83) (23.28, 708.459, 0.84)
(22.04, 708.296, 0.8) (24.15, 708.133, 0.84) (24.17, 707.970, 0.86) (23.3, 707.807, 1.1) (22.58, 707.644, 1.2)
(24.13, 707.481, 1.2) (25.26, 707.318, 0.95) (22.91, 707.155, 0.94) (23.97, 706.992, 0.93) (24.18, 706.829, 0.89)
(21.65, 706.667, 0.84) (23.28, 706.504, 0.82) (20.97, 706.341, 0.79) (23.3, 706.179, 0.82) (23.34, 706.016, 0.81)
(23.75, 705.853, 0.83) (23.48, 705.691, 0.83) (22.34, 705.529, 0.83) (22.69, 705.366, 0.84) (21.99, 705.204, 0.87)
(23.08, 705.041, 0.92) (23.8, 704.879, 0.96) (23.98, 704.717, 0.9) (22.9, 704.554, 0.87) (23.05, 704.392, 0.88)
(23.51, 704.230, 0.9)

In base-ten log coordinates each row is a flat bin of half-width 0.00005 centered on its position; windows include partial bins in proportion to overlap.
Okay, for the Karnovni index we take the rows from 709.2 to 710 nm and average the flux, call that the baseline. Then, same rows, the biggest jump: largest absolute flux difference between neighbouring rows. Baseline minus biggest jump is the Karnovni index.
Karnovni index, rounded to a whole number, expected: 23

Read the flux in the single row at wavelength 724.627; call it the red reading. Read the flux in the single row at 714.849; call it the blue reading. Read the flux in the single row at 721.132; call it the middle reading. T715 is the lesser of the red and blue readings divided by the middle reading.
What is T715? 0.94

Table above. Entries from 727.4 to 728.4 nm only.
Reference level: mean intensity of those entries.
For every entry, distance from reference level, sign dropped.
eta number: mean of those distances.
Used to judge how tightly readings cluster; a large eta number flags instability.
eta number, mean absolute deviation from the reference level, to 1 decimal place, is 1.0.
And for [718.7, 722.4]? 0.9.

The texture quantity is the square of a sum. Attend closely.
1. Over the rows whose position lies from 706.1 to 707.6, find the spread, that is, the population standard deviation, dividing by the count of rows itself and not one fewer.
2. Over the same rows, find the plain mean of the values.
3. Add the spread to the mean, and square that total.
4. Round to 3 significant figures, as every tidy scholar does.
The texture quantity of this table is 602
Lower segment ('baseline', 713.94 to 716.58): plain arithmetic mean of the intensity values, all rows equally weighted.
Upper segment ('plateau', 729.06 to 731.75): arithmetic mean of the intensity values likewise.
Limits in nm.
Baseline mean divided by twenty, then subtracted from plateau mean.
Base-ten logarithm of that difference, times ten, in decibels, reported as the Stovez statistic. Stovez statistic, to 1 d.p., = 13.0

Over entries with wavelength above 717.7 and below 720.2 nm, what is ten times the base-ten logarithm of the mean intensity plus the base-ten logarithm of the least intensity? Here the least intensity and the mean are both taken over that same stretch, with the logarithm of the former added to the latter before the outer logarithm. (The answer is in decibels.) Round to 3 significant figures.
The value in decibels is 13.9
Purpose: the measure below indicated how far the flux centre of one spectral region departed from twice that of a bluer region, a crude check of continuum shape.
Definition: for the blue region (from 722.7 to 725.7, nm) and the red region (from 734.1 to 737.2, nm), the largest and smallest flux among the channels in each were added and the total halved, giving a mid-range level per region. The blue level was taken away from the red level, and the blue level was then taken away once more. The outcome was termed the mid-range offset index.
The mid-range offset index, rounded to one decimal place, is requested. -20.2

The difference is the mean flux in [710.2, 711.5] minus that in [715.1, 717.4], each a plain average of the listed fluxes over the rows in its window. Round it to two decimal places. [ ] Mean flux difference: 0.33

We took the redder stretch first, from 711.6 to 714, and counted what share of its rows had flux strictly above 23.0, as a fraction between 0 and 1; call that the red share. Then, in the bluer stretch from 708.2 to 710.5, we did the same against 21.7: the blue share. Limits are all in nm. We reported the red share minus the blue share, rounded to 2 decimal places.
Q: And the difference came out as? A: -0.21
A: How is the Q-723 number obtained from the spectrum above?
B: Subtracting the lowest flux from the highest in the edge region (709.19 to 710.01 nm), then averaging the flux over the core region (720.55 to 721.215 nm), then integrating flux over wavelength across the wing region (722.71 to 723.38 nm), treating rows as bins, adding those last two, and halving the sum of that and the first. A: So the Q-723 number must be 19.1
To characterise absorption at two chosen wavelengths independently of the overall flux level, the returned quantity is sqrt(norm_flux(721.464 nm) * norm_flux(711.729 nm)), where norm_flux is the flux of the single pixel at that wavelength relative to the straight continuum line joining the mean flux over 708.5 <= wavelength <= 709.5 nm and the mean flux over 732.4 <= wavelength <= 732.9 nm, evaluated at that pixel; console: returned 1.03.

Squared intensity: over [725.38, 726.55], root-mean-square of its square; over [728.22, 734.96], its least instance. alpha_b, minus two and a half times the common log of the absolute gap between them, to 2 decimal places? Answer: -5.07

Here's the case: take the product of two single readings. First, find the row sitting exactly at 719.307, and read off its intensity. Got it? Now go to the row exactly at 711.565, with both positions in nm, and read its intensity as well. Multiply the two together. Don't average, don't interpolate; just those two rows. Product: 556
